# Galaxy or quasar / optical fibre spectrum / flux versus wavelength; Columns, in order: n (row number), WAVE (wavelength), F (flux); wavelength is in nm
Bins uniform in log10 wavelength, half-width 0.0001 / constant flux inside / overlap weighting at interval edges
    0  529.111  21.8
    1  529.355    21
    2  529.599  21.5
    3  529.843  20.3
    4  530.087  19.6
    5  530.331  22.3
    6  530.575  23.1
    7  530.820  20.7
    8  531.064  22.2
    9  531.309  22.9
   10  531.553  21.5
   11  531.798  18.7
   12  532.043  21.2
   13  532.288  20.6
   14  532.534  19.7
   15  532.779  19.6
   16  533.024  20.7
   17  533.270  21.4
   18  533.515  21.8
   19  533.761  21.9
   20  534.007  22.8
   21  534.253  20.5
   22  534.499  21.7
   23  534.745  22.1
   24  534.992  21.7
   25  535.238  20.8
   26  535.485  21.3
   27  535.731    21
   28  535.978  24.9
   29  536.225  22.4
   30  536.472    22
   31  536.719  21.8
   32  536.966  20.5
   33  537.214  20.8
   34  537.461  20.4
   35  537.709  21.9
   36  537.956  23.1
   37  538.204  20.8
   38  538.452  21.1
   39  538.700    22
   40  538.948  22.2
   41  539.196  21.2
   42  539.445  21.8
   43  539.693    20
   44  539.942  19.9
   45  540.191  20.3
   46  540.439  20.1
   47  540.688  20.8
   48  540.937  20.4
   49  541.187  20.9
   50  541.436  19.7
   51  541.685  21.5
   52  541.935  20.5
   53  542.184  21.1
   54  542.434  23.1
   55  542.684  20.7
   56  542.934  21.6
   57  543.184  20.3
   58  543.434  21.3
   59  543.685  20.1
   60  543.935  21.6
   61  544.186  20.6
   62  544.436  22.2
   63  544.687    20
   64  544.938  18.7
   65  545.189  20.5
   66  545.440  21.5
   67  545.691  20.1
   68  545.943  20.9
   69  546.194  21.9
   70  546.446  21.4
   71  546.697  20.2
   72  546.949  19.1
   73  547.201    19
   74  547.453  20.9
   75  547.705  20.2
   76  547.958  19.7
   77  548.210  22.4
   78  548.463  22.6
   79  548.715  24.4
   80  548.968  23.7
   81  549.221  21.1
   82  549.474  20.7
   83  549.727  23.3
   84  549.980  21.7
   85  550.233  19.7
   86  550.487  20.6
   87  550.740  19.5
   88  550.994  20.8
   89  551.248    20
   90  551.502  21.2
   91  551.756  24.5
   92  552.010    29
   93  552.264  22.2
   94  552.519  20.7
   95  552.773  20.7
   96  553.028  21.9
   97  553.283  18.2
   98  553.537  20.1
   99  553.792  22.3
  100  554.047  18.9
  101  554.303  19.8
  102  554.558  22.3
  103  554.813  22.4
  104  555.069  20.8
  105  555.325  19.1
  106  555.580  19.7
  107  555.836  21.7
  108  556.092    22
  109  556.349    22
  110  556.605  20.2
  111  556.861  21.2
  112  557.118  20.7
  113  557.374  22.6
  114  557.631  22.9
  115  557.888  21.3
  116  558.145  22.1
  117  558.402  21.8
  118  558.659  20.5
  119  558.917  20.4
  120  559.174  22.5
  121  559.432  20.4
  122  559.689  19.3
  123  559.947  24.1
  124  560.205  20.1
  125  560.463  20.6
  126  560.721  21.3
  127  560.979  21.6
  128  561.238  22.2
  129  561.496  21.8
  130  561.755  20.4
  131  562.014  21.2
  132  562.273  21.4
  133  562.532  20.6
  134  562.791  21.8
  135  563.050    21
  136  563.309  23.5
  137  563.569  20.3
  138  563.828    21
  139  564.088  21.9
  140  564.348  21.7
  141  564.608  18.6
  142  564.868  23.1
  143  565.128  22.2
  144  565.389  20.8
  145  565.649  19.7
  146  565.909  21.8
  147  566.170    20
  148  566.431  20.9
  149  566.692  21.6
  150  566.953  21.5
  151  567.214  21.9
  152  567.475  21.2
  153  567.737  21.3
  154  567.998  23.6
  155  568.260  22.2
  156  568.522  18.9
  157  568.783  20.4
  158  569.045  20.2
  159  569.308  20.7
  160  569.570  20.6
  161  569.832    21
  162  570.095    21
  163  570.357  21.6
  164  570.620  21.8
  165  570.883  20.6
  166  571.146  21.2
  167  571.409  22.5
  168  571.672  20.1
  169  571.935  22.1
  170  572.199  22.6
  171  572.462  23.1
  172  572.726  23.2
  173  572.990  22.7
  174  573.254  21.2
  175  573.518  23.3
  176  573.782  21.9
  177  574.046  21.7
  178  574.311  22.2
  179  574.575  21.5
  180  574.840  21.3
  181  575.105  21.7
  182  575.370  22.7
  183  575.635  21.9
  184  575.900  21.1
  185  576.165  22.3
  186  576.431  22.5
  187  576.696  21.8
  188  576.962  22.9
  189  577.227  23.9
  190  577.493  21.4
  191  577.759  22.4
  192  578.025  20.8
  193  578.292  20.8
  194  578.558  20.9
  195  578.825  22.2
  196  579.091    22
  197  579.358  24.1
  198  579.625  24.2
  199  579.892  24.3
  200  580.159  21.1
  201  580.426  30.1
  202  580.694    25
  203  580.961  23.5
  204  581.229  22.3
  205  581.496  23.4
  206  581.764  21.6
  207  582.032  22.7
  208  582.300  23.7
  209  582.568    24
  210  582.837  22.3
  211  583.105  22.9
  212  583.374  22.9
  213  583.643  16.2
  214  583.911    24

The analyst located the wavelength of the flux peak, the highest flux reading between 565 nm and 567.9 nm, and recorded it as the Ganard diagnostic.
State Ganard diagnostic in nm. 565.128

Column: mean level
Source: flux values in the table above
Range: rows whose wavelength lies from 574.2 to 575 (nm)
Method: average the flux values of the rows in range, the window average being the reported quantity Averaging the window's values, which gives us 21.7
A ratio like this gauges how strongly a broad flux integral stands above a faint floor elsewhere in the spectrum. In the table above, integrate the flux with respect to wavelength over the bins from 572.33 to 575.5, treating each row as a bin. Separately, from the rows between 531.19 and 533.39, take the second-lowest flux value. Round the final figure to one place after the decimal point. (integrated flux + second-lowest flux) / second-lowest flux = 4.6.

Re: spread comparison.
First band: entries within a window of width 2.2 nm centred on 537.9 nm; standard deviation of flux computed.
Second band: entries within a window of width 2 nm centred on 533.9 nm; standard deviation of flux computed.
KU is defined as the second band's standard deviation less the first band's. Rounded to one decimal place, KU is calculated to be -0.2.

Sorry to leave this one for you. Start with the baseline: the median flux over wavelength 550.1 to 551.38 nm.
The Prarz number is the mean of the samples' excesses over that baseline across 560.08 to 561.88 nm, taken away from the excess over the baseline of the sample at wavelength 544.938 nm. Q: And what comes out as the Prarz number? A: -2.4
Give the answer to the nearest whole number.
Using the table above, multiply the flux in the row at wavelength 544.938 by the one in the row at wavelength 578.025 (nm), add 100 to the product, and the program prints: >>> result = 489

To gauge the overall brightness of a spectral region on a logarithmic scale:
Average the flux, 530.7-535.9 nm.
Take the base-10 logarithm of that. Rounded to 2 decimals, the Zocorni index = 1.33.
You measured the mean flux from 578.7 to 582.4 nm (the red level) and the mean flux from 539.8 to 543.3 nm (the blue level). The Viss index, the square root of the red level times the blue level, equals 22.1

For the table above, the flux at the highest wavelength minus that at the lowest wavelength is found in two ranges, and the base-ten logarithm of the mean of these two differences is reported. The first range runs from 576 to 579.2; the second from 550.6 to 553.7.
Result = -0.8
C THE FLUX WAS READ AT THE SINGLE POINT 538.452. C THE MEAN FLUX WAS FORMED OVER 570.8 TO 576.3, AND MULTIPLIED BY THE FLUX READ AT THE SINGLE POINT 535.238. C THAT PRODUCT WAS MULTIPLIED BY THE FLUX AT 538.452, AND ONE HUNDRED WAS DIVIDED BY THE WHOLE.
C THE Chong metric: 0.0104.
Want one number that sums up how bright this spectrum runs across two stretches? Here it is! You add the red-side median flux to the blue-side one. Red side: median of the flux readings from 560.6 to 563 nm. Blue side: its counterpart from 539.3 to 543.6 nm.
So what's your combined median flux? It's 42.1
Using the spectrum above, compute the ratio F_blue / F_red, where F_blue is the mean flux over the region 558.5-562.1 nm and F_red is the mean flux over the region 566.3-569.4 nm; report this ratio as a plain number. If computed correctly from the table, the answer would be 0.999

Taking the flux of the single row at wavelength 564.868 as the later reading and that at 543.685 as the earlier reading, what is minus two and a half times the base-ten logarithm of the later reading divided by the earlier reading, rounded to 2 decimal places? -0.15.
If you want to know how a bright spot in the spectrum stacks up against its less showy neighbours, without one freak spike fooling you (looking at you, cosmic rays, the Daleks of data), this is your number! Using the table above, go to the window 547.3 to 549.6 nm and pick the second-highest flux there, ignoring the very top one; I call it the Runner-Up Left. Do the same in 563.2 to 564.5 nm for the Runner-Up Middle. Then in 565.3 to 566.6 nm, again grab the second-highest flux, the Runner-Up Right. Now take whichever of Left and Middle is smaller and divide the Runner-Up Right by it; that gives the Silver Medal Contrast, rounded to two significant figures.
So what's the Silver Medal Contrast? 0.95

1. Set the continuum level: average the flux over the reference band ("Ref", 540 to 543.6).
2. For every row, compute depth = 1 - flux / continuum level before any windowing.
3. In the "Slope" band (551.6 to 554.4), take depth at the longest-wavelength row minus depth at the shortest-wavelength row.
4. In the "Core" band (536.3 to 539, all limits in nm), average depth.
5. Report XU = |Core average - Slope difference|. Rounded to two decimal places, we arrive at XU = 0.26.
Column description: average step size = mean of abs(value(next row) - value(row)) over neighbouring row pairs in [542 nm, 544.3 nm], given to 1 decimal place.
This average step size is 1.4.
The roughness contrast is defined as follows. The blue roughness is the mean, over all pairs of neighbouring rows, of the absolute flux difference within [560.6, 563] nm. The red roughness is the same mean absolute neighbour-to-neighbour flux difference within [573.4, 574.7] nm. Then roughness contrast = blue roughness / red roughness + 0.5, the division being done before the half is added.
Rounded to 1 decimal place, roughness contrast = 1.5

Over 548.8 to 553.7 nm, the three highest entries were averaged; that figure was 25.7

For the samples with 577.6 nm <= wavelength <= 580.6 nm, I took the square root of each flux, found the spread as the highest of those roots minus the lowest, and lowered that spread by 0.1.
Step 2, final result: 0.83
